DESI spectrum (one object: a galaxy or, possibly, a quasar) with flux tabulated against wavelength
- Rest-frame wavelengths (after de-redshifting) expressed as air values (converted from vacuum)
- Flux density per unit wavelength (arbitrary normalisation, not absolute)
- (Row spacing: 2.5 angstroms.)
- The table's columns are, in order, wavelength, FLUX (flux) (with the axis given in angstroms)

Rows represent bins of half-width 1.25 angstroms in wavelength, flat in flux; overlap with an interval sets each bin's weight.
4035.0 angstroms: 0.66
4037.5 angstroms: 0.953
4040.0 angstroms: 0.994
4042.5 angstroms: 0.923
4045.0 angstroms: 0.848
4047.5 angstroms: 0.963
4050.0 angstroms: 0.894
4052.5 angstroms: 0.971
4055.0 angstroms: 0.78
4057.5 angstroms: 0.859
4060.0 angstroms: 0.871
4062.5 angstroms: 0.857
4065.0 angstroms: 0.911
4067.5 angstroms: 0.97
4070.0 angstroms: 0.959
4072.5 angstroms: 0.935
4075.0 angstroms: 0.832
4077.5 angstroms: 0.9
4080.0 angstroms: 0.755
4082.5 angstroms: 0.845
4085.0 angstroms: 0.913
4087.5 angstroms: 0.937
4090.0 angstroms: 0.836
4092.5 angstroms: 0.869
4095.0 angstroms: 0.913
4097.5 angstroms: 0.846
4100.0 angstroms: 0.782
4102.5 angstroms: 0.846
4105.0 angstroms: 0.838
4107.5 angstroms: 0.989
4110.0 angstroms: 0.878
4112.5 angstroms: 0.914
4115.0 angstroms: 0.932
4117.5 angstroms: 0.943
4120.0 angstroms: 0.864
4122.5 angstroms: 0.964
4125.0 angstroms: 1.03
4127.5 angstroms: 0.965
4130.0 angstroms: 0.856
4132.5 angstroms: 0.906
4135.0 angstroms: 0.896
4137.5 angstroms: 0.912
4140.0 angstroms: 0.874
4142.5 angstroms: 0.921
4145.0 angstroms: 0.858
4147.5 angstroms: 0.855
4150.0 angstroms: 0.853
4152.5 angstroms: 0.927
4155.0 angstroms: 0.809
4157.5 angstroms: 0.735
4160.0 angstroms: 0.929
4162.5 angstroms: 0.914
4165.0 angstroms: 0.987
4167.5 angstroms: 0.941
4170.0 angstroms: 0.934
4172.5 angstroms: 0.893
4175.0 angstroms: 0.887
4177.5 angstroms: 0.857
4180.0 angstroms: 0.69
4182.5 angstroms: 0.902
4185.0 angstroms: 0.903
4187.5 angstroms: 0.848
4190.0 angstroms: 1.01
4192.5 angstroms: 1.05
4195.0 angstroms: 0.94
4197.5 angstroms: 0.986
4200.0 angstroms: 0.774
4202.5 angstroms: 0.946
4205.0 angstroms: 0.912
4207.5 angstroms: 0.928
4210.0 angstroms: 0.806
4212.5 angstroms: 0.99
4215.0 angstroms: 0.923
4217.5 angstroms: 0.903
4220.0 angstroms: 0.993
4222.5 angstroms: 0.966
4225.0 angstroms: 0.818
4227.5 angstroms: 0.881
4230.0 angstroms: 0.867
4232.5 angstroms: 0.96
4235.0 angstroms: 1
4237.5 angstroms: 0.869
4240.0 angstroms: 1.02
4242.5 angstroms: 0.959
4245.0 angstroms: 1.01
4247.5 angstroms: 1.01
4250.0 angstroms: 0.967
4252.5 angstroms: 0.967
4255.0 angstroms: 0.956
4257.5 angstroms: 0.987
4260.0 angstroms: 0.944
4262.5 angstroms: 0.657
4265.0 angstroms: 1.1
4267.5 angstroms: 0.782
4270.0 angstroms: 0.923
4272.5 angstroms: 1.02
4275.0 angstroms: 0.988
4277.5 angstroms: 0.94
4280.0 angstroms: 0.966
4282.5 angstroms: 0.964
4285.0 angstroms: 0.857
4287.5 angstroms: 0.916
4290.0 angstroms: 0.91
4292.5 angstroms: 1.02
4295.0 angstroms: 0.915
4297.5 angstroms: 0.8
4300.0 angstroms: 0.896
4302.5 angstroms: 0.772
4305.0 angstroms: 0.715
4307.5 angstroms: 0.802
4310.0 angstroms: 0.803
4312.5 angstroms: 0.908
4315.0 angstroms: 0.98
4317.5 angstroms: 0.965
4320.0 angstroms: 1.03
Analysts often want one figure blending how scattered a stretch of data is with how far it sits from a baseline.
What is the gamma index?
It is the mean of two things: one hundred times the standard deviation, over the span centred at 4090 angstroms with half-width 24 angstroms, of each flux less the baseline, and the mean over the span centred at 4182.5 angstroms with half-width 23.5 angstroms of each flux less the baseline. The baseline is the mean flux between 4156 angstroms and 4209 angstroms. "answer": 3.1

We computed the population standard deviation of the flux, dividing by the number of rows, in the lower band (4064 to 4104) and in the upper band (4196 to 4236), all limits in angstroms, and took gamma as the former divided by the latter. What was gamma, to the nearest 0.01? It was 0.88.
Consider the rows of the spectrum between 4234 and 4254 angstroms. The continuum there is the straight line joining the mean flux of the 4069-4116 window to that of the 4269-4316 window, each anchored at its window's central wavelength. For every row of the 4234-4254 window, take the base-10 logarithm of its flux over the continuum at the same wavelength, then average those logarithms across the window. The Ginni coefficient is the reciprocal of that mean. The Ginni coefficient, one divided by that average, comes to 27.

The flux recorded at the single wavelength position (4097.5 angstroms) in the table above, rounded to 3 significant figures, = 0.846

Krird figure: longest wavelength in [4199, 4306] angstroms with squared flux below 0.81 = 4305.0 angstroms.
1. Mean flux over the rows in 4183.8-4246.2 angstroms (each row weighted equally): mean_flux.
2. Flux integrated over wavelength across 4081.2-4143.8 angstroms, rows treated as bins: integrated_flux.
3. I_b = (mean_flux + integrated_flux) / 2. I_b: 28.6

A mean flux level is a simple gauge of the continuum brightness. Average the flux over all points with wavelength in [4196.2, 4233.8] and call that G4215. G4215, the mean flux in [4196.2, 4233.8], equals 0.91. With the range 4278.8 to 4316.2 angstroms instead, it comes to 0.88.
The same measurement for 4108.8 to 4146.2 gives 0.91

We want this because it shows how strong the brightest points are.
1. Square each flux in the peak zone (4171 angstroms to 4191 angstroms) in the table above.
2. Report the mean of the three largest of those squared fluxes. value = 0.88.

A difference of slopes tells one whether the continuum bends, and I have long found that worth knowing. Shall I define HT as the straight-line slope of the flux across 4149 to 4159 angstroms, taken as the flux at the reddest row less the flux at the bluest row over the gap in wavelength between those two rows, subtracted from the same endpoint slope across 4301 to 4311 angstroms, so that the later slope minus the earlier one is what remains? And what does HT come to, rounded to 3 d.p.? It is 0.020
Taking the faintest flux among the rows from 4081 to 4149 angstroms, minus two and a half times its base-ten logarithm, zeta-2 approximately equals 0.27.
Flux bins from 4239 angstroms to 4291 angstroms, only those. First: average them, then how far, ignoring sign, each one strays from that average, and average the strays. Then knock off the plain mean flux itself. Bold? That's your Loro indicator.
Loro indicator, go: -0.885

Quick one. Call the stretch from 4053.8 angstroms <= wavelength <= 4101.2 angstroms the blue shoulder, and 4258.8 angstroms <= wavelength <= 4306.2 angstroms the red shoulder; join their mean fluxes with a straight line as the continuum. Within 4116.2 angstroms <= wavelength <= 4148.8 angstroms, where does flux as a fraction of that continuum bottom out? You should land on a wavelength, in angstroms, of 4147.5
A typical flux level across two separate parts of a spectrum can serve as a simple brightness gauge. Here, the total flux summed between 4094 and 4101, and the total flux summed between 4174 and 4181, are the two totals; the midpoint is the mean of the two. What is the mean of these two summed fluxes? 2.49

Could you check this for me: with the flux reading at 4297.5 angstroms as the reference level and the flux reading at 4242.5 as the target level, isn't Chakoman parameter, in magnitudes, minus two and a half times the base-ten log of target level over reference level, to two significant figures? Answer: -0.20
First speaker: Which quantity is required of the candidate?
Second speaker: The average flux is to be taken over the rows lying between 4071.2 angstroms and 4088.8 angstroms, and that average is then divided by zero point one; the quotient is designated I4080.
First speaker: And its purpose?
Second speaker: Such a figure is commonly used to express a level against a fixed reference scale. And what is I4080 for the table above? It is 8.74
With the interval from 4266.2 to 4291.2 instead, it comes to 9.27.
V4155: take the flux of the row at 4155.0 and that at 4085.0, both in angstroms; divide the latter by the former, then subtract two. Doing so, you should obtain -0.87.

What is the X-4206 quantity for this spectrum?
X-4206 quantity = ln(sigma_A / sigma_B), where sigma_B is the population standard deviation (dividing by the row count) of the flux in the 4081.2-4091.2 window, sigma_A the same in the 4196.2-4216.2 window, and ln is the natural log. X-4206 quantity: 0.53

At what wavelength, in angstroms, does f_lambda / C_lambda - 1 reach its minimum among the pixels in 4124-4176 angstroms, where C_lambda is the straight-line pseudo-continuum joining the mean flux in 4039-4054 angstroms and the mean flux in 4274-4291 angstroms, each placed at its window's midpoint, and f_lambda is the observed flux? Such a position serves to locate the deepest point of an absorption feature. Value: 4157.5 angstroms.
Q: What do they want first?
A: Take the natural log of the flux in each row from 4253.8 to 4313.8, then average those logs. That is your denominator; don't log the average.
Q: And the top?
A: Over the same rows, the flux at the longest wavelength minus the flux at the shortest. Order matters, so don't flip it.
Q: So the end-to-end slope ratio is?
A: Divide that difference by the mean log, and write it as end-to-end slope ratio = 0.42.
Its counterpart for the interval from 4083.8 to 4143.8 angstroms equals -0.08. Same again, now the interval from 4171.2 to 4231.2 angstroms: 0.25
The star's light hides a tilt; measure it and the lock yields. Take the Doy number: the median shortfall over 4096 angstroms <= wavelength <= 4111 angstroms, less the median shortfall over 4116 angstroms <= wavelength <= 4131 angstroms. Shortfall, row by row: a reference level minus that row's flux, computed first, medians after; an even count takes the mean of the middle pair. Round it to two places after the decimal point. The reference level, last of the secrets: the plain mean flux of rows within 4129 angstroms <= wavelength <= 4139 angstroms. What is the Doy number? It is 0.11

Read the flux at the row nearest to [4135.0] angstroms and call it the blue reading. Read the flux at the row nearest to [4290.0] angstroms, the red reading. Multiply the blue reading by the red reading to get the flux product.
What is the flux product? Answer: 0.82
